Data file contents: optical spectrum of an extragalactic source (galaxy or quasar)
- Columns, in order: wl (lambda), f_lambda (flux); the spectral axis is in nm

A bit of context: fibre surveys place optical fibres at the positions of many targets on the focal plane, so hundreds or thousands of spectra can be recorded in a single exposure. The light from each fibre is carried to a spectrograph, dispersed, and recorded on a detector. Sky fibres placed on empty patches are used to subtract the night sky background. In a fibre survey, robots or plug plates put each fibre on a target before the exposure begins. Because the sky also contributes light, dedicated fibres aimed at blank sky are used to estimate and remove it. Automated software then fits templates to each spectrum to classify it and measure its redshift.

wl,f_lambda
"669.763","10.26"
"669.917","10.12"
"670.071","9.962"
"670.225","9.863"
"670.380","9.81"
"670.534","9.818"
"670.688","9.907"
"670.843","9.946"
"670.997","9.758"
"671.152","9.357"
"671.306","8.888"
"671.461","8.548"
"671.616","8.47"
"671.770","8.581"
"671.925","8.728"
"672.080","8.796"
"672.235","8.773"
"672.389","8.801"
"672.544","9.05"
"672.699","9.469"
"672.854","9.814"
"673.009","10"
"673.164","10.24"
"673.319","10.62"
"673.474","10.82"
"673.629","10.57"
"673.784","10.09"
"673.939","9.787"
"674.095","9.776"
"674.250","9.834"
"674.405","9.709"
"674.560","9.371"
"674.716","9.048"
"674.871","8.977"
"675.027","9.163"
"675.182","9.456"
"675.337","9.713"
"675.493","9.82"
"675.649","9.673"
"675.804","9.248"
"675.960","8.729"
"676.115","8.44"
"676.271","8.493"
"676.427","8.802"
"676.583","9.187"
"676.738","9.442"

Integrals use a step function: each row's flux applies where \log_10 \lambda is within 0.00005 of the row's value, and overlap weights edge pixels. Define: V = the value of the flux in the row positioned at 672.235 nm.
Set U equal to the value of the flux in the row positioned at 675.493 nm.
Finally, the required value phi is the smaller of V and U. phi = 8.77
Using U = 9.82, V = 8.773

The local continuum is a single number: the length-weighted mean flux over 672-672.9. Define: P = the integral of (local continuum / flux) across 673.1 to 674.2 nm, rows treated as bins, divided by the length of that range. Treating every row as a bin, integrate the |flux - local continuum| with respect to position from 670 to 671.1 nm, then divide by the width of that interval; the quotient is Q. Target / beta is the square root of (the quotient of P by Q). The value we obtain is 1.08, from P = 0.89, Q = 0.76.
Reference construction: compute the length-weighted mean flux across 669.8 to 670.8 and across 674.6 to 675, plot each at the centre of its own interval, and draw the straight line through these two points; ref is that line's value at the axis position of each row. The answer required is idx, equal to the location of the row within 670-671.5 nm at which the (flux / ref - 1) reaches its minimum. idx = 671.461 nm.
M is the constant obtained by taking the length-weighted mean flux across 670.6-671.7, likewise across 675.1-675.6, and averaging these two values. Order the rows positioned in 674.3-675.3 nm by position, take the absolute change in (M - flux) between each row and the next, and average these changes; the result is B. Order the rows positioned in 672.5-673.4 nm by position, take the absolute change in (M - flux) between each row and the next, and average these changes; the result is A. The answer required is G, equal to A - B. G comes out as 0.07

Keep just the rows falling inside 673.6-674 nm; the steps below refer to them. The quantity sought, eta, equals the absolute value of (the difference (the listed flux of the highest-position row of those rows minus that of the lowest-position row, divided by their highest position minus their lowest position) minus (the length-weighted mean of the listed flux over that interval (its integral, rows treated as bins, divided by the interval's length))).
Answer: 12.6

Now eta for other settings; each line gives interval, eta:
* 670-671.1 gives 10.1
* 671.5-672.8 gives 7.9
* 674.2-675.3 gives 9.8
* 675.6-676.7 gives 9.5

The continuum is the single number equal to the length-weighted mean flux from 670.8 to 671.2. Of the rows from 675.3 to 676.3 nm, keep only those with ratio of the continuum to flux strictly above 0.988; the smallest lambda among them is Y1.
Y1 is 675.337 nm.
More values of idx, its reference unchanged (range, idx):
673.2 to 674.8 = 674.716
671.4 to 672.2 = 671.616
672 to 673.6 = 672.080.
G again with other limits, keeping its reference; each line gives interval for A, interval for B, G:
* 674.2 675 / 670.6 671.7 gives -0.04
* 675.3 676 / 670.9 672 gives 0.04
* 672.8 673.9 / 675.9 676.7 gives 0.03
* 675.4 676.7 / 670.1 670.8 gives 0.25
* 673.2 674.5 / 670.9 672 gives -0.05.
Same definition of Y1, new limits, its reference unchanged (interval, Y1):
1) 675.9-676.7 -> 675.960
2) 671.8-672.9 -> 671.925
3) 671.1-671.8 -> 671.152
